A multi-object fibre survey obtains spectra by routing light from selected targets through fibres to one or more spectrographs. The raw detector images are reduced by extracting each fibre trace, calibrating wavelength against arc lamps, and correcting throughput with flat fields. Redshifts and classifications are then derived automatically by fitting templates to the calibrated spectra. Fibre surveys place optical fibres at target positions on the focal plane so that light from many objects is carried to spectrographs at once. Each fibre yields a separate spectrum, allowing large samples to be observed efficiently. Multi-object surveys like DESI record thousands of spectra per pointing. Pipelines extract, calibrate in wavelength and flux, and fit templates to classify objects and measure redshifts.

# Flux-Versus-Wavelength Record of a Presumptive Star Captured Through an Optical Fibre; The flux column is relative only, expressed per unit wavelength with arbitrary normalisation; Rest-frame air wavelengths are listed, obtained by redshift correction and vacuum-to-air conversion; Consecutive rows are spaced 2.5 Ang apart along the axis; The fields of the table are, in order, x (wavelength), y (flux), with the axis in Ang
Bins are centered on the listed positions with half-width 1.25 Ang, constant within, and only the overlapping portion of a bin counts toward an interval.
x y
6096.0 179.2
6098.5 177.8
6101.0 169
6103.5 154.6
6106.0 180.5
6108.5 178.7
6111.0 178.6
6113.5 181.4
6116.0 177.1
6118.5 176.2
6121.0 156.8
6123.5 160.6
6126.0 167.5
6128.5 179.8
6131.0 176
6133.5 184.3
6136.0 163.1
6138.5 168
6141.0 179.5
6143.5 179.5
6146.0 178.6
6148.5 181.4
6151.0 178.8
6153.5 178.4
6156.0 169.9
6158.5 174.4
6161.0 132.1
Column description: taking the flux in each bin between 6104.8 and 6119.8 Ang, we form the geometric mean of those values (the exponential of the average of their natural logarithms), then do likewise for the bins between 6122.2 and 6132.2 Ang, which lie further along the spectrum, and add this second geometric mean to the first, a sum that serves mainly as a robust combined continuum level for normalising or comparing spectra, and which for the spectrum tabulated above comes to 350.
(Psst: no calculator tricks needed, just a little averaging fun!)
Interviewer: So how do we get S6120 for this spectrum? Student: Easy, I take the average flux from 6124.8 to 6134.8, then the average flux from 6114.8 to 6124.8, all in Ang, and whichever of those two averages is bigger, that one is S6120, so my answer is 177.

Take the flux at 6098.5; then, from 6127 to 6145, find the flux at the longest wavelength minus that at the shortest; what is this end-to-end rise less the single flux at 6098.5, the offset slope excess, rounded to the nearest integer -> -178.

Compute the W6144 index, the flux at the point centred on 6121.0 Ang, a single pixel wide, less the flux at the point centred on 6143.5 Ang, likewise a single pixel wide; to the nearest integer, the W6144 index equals -23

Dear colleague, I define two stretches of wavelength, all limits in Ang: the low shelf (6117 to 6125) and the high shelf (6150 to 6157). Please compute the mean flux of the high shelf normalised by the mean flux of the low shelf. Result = 1.07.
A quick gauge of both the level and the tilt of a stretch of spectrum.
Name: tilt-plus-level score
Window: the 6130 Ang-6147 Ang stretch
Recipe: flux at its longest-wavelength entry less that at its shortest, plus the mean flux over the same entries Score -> 178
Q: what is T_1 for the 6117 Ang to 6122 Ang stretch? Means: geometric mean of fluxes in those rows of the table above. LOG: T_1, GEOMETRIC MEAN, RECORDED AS 166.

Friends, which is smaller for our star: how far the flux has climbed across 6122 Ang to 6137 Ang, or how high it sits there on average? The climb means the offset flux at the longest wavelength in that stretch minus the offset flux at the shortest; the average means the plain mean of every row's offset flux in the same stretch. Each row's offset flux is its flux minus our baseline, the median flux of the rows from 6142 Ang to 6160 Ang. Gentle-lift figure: -7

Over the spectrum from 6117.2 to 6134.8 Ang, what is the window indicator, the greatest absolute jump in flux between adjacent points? 19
